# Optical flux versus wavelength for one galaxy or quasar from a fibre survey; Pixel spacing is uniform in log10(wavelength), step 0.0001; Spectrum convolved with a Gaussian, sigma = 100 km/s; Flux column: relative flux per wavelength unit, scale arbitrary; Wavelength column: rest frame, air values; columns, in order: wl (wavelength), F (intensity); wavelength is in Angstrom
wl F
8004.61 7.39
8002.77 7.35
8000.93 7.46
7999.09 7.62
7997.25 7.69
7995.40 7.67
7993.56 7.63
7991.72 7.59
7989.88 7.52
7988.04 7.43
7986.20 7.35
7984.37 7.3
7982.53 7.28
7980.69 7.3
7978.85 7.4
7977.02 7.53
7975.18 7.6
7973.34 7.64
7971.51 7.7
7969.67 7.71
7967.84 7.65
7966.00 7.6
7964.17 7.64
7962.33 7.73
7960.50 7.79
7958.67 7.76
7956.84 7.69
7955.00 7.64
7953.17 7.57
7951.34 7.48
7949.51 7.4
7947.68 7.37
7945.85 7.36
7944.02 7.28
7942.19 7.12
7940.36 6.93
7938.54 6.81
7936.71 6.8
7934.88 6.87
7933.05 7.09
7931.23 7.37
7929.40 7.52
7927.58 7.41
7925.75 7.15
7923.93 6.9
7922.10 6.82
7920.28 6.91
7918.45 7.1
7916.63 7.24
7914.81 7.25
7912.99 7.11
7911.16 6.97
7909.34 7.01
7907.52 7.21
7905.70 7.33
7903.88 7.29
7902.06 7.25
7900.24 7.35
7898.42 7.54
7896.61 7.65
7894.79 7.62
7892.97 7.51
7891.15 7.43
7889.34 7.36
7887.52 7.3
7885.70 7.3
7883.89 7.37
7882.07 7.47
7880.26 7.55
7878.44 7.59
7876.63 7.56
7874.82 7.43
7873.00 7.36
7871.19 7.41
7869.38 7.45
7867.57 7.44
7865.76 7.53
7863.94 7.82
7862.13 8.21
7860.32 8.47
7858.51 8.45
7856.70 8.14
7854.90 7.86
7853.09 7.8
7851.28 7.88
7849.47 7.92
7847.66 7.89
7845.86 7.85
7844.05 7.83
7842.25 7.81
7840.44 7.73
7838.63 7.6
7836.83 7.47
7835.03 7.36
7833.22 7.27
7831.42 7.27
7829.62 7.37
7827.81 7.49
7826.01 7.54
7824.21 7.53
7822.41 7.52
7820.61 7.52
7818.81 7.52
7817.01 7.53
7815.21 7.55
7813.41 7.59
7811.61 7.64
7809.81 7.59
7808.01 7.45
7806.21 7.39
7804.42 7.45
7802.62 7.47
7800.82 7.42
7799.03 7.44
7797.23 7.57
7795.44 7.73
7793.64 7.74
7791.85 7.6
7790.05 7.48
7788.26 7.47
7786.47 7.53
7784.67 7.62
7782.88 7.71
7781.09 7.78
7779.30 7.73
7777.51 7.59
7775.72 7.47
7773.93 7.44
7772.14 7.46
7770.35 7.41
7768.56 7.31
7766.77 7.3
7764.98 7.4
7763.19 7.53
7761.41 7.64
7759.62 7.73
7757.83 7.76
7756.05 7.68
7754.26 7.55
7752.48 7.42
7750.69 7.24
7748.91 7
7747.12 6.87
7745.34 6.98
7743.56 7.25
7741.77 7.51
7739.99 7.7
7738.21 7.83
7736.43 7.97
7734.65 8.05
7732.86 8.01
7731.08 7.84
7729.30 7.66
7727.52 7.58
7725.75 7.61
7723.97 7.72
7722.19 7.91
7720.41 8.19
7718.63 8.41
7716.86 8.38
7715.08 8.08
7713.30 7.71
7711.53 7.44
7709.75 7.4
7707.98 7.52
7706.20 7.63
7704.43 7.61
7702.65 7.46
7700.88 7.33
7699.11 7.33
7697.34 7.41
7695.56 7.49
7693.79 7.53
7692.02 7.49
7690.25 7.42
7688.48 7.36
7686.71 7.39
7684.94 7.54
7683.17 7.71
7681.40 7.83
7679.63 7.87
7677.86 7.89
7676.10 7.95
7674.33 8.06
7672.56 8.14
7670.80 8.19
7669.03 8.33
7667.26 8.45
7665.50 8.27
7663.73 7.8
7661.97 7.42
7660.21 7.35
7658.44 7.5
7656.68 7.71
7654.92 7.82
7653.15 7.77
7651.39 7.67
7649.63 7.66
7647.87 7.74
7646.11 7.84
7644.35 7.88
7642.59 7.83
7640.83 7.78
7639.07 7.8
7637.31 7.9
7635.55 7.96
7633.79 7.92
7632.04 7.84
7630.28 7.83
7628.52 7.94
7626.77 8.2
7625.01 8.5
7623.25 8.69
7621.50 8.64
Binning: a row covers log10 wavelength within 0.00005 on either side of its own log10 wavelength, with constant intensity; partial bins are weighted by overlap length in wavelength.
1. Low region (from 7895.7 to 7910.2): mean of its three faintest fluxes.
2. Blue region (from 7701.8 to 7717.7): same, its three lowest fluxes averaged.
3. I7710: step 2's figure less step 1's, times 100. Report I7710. 28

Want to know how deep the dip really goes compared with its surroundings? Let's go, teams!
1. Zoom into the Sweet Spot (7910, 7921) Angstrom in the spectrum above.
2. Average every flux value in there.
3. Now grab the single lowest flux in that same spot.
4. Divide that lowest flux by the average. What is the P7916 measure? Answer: 0.974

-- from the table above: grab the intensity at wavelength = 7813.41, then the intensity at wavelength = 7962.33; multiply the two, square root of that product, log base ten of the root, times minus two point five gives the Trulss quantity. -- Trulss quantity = -2.211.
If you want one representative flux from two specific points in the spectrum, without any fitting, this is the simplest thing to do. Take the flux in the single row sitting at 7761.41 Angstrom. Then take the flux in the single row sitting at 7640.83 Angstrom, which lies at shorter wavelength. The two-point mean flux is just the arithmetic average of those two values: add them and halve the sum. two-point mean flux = 7.71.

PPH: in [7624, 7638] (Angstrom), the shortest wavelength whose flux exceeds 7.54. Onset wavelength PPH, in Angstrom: 7625.01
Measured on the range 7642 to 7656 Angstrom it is 7642.59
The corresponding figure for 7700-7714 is 7704.43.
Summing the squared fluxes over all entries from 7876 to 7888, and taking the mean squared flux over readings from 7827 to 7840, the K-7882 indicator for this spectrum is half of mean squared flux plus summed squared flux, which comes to 222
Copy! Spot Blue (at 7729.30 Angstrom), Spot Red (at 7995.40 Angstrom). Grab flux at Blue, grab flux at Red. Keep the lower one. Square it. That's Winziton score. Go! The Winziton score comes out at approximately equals 59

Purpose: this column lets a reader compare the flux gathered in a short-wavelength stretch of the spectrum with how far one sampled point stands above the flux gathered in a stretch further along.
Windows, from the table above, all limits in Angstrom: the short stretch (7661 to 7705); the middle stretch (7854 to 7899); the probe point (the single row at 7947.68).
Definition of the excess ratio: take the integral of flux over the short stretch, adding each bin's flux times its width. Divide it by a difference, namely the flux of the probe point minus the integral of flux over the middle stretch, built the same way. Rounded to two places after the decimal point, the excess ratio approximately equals -1.01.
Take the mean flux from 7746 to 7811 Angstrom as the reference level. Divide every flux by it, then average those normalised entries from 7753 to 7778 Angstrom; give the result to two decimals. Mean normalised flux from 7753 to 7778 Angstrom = 1.00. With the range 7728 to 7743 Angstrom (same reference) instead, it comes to 1.04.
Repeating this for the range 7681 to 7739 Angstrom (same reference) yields 1.03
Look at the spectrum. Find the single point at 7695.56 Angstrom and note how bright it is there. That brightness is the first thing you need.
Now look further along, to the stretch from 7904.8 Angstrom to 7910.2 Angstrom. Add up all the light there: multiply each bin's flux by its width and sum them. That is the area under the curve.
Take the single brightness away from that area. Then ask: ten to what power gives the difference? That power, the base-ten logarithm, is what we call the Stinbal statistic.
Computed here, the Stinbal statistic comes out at 1.50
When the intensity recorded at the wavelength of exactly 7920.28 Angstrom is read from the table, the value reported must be 6.91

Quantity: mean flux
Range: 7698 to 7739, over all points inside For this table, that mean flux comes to 7.77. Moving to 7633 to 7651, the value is 7.83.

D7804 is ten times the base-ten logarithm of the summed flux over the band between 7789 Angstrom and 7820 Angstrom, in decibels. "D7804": 21.1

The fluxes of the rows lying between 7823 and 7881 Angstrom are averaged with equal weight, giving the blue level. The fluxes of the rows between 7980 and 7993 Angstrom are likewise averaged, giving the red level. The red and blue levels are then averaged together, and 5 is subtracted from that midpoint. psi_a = 2.54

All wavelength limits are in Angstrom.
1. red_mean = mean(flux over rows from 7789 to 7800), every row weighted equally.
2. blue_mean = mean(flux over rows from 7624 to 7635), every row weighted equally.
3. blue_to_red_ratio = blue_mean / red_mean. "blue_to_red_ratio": 1.06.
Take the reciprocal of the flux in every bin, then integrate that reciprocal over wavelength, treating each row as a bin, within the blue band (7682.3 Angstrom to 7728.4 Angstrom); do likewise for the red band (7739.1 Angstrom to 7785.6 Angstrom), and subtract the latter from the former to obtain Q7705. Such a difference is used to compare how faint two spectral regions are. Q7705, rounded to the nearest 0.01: -0.19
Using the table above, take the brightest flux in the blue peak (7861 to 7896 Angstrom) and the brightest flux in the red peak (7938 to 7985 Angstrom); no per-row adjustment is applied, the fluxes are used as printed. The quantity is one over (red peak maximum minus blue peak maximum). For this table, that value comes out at -2.4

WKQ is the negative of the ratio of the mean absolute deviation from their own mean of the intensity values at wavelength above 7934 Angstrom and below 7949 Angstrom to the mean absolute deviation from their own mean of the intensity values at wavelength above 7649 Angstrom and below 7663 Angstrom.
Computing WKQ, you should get -1.5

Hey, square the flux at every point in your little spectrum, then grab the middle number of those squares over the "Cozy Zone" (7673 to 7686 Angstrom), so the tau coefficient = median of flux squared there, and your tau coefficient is 61.9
